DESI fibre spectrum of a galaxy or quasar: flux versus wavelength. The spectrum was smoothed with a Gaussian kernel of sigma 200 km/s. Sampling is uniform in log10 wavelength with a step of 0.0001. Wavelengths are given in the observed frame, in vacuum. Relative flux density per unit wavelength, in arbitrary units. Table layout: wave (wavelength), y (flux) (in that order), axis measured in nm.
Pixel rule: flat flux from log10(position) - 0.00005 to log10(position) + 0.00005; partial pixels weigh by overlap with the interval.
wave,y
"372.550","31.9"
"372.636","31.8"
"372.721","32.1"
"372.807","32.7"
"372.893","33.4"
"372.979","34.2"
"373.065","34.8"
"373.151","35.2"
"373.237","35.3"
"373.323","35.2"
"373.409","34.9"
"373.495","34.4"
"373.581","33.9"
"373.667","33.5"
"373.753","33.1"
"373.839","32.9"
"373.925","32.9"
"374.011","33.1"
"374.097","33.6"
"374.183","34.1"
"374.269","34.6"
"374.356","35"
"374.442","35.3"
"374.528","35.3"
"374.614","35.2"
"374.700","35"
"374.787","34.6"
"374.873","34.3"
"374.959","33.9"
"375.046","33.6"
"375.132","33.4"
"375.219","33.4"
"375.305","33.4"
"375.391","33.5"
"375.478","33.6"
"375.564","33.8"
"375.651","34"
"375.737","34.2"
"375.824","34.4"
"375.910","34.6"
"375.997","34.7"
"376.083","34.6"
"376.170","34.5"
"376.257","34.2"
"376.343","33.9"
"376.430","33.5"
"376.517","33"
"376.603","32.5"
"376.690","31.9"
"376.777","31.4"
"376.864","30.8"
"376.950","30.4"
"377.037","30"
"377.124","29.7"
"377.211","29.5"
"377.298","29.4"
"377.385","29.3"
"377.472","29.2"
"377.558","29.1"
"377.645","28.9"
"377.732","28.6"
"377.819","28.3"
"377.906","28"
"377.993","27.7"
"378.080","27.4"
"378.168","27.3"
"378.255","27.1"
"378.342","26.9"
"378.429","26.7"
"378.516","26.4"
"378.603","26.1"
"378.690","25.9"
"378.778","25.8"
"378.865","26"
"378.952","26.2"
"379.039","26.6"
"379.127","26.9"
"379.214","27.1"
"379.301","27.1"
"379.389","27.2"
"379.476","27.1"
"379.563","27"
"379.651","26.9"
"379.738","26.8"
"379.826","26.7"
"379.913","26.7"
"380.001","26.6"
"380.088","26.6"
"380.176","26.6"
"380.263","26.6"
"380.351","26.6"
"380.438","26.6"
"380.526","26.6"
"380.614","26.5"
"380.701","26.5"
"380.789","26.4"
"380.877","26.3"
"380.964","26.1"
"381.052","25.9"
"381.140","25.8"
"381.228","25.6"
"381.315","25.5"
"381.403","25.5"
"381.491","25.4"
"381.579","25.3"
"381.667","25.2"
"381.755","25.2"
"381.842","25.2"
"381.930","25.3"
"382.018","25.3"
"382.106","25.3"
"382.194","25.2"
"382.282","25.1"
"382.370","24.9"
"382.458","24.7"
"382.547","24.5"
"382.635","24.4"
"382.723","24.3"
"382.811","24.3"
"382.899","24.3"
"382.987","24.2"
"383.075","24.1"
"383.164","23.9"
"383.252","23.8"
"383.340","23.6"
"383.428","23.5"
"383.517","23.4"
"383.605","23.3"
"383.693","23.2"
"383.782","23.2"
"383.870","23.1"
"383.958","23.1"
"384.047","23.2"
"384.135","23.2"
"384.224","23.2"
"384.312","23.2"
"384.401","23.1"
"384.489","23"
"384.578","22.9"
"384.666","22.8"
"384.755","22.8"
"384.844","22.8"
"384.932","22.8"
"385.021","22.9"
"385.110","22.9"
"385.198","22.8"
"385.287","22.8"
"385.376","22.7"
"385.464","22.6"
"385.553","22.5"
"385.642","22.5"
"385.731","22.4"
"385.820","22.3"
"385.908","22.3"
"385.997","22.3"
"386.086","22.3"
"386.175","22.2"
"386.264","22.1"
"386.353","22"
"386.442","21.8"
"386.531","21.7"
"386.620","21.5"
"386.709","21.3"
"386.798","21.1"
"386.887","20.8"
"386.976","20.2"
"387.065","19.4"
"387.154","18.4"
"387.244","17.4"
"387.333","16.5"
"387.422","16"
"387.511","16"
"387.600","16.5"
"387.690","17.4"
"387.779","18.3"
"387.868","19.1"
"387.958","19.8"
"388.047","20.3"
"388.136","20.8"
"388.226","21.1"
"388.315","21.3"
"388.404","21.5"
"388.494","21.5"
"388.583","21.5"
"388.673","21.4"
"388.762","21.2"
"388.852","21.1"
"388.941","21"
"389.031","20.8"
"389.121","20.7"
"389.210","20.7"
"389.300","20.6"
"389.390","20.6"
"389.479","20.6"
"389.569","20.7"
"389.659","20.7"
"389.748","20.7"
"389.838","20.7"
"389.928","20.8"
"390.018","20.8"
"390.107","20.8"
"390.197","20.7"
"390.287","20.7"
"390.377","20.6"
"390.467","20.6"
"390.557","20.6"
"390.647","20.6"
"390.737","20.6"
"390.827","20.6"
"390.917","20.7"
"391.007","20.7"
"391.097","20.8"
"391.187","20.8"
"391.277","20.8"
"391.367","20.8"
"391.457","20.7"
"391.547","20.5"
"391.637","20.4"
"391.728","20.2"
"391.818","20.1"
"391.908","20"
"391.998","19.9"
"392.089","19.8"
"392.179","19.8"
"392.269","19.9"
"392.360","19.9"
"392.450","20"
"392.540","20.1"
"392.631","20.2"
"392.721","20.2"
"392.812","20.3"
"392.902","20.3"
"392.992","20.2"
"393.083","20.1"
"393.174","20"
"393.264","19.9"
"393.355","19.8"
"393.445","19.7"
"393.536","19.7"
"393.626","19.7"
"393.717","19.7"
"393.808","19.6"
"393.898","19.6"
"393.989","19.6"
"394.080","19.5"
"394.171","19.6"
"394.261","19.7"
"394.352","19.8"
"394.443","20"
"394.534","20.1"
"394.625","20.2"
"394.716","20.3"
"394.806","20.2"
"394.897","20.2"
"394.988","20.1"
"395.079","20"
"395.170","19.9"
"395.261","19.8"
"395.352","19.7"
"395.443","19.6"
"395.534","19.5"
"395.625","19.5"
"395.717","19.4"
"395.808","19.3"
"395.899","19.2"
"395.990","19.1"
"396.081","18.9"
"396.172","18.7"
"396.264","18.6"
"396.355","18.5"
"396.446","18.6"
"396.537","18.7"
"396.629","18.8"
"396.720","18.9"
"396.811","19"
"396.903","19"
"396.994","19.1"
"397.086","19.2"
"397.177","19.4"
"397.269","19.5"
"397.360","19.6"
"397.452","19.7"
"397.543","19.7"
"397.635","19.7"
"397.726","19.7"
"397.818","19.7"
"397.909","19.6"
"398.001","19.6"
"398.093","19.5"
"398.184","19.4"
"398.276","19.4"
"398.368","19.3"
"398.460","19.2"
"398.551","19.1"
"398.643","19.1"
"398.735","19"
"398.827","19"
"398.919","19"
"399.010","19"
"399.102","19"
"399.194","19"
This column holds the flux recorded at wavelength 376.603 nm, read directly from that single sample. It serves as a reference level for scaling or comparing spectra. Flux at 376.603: 32.5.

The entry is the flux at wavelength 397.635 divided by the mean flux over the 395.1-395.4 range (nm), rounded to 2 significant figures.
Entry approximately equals 0.99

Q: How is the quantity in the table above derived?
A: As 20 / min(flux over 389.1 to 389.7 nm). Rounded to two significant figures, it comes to 0.97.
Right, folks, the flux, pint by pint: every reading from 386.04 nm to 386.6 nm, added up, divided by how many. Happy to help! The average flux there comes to 22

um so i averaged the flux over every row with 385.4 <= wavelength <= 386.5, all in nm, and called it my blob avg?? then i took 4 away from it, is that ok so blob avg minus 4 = 18.3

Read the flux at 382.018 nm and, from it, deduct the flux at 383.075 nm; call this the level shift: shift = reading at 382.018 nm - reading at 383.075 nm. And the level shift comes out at 1.2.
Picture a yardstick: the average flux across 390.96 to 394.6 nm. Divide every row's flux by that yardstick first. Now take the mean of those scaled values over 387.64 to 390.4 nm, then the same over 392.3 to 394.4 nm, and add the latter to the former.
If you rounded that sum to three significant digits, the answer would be 2.02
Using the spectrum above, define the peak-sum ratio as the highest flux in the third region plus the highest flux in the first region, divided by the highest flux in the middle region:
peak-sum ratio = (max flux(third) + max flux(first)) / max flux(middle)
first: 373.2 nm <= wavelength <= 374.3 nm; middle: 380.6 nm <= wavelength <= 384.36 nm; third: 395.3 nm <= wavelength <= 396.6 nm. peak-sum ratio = 2.08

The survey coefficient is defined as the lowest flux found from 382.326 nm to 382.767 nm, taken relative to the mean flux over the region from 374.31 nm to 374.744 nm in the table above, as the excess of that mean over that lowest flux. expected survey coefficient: 11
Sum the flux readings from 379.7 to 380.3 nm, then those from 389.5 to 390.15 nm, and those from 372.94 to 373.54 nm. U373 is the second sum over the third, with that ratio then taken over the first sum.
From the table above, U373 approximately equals 0.0032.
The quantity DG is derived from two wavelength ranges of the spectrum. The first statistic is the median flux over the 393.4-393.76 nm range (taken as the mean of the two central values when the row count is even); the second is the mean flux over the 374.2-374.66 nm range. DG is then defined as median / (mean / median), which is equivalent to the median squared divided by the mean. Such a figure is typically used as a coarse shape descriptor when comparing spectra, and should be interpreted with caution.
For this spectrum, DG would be 11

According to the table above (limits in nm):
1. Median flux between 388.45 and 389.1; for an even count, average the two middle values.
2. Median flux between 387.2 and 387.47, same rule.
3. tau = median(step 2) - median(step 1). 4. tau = -4.7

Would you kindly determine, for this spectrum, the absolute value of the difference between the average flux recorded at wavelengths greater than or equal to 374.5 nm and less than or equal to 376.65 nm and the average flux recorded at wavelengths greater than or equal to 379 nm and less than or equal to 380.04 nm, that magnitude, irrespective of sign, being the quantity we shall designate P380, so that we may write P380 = 7.2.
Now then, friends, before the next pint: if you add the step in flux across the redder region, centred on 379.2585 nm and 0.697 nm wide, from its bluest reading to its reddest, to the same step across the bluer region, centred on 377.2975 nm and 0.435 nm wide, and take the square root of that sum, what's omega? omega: 0.55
